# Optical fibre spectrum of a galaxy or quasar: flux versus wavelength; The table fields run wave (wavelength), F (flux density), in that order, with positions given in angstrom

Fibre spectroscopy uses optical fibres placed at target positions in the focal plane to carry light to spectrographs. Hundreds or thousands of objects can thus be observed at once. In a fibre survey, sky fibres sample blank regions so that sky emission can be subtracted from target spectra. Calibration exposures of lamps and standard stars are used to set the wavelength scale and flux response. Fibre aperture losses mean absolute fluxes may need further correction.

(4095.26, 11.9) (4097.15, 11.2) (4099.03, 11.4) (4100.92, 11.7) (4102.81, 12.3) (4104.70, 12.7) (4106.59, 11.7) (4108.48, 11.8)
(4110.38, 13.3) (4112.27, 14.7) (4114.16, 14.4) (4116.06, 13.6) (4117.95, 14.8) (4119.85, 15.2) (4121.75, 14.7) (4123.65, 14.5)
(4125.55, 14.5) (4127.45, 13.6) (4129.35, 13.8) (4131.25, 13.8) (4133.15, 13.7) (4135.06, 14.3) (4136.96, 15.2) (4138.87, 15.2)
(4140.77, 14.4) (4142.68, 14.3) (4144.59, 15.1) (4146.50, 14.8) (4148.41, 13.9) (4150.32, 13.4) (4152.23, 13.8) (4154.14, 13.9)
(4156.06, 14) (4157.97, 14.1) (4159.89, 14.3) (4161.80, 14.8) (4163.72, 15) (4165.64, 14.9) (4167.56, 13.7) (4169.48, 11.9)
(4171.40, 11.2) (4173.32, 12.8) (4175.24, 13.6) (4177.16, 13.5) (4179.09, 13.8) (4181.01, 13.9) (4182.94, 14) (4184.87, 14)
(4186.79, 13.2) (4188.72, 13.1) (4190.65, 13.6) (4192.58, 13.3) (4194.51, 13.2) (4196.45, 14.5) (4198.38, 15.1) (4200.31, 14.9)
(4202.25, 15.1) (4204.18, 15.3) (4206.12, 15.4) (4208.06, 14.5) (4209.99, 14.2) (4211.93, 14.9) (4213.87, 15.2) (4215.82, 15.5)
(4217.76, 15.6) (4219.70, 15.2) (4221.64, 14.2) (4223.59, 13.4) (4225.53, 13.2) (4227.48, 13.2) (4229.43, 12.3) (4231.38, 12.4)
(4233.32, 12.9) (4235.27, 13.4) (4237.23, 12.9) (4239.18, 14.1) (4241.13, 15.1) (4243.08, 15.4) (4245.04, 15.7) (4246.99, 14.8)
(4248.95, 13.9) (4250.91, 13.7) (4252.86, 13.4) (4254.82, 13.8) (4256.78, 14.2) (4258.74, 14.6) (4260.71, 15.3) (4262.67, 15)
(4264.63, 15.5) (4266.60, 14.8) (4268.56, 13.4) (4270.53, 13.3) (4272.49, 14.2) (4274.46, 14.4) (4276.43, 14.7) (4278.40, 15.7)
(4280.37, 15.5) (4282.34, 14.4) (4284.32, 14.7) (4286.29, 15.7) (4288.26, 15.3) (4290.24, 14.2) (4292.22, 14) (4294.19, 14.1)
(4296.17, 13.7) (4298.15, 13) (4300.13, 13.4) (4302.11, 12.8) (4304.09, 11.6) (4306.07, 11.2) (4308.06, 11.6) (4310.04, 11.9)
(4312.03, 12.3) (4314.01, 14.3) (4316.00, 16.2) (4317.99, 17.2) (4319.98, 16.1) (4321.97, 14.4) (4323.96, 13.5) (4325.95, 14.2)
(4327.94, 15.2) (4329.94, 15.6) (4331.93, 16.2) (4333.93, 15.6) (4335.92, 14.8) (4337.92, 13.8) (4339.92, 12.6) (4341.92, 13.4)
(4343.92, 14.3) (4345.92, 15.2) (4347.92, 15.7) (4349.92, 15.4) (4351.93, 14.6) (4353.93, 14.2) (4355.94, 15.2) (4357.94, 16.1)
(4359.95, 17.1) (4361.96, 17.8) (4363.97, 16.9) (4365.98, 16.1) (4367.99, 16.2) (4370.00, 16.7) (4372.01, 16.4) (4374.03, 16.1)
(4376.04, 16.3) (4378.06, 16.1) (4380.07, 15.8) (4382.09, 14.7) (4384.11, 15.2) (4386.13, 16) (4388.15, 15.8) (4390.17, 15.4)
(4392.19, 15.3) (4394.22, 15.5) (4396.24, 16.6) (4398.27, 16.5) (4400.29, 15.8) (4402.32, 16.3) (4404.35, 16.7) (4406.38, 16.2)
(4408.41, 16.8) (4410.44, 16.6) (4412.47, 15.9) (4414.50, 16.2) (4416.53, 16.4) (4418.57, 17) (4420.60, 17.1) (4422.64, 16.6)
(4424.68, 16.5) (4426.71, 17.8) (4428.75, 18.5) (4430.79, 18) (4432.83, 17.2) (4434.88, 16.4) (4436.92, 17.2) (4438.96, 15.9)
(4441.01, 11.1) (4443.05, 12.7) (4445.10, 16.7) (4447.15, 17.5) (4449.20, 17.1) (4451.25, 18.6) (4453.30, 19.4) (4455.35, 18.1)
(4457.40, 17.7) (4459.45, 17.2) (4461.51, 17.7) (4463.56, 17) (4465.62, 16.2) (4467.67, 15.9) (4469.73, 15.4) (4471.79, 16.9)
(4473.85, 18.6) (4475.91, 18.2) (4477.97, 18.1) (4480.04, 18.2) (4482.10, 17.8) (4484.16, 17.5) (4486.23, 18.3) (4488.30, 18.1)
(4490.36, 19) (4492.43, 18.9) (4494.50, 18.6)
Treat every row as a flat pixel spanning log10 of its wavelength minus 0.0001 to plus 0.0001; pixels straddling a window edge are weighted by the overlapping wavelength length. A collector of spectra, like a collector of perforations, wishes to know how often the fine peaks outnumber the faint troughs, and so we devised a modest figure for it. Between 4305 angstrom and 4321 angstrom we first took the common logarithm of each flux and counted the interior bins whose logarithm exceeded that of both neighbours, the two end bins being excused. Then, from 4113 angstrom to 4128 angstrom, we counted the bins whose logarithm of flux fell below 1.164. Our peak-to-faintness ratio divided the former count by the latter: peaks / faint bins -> 0.2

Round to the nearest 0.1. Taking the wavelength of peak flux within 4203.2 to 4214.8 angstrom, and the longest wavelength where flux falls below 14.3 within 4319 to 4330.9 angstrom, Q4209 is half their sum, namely 4266.0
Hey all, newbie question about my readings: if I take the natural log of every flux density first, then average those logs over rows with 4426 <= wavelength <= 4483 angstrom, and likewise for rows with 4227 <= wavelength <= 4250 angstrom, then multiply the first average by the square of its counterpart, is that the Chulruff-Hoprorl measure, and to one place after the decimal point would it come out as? 19.5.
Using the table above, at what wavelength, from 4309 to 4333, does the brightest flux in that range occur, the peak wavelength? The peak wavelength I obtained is 4317.99 angstrom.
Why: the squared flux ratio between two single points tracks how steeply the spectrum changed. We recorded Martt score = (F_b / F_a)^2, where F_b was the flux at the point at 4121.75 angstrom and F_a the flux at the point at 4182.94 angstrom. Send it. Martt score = 1.10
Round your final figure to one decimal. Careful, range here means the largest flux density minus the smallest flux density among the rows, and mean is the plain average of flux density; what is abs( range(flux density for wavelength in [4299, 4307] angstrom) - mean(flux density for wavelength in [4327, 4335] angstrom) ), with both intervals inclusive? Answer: 13.4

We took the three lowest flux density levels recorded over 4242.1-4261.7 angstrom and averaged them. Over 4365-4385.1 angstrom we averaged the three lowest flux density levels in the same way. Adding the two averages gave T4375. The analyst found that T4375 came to 28.9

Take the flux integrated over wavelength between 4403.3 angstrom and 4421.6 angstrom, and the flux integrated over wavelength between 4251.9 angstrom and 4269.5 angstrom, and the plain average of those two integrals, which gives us 279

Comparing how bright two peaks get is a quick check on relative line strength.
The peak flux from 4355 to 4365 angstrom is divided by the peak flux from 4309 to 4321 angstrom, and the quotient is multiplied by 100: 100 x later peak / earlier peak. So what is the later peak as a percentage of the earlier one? 103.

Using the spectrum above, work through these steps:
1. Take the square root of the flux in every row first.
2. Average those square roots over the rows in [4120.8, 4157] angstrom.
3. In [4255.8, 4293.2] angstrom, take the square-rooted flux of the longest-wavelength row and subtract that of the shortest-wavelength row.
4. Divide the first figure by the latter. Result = -142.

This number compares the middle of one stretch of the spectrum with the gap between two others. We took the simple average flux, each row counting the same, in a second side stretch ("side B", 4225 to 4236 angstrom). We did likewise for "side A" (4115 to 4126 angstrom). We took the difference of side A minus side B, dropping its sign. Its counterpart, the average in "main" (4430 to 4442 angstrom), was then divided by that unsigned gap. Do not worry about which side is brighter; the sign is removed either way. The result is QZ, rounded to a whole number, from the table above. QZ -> 10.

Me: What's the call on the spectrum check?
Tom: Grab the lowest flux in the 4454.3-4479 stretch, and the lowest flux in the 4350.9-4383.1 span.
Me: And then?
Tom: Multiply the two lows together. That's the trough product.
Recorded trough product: 219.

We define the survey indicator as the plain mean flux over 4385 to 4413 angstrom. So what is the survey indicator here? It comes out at 16.1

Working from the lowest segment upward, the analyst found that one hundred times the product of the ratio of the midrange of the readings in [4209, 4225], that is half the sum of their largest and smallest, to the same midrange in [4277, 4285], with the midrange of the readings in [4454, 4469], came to 1638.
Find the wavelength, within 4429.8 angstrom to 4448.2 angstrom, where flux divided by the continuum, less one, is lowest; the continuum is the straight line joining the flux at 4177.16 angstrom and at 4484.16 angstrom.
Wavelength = 4441.01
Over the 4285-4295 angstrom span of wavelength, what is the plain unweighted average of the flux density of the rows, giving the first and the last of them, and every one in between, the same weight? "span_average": 14.7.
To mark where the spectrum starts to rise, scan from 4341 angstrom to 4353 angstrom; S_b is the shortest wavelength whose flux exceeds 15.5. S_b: 4347.92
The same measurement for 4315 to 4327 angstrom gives 4316.00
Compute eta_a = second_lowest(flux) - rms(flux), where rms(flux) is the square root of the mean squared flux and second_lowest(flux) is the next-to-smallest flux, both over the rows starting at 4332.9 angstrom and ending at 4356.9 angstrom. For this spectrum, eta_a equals -1.2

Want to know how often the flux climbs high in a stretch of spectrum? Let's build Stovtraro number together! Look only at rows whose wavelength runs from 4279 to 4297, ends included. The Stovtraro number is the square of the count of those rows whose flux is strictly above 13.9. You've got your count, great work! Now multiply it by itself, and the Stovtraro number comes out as 64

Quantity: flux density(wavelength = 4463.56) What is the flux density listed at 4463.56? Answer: 17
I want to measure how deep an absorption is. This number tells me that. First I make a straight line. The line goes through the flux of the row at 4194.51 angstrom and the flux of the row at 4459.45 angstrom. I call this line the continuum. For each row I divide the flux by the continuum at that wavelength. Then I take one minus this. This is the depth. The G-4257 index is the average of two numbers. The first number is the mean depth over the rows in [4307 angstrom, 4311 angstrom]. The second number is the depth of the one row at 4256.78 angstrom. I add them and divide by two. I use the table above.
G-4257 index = 0.10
